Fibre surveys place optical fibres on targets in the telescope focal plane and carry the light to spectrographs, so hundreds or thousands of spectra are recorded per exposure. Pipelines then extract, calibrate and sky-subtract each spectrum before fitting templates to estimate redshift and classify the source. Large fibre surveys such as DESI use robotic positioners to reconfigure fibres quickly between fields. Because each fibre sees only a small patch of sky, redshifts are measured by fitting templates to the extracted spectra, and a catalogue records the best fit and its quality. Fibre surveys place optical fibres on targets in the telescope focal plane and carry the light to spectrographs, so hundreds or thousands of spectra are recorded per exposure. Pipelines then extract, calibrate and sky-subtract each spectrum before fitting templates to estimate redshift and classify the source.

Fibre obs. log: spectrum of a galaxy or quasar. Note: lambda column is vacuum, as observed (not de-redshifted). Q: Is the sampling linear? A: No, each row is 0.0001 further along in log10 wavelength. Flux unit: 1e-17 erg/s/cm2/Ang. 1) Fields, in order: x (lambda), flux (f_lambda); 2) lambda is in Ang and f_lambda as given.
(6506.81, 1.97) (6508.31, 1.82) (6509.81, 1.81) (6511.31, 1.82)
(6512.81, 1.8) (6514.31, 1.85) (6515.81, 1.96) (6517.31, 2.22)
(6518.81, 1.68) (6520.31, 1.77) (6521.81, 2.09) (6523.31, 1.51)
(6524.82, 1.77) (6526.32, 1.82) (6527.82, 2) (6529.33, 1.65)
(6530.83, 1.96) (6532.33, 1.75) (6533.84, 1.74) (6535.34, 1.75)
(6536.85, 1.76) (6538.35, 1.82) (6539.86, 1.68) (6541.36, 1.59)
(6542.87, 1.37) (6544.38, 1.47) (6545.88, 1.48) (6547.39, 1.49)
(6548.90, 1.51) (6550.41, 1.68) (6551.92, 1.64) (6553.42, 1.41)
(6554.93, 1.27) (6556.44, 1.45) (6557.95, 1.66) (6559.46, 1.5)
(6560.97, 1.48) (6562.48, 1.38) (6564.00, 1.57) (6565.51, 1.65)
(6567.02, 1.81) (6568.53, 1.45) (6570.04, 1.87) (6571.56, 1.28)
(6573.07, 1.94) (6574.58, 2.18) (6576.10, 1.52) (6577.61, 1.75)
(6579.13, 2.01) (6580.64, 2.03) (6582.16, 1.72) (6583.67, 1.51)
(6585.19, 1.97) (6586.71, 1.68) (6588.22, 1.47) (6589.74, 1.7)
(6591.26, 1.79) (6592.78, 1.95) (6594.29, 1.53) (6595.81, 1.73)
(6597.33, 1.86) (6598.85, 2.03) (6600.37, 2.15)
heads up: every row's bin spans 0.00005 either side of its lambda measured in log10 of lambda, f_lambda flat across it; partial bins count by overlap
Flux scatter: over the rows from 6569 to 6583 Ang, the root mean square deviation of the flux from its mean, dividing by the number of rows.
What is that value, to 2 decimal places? 0.26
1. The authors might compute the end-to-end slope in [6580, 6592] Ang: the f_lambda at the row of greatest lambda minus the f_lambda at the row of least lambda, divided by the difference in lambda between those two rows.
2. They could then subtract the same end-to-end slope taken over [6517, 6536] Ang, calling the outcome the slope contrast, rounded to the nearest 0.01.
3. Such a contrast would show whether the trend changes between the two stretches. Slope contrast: 0.00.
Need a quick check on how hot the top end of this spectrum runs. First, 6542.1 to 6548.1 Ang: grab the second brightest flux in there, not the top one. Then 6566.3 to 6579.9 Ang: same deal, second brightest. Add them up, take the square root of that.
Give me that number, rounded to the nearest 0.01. 1.87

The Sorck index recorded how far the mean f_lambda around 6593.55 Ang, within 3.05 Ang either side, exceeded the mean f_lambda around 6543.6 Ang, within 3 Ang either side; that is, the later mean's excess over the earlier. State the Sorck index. 0.27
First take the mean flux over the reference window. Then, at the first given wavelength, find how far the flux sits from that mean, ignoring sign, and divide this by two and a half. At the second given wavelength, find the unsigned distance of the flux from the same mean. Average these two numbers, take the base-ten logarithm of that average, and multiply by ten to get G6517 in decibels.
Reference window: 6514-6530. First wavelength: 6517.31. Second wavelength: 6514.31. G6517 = -11.2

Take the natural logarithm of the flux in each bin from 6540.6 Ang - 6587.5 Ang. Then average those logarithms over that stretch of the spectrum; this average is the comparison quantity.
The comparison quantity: 0.48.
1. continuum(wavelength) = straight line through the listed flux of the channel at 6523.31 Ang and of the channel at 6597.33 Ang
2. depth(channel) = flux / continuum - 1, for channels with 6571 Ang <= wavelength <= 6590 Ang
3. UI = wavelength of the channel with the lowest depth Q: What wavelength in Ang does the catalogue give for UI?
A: 6571.56 Ang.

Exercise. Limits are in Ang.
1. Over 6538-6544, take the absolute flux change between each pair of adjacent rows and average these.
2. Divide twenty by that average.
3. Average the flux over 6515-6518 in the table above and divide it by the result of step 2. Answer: 0.016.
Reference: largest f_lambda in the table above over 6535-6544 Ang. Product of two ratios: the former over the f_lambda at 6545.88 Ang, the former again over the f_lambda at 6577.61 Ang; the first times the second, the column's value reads 1.28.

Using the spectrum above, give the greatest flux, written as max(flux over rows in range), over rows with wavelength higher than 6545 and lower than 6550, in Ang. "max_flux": 1.51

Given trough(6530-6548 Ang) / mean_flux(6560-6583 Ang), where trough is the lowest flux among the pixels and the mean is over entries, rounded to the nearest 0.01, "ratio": 0.80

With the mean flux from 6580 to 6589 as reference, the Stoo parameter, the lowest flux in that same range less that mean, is -0.26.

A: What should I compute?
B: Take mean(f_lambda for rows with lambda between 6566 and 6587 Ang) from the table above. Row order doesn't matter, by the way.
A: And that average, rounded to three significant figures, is 1.77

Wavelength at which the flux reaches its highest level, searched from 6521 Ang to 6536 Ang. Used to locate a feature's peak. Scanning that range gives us 6521.81 Ang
